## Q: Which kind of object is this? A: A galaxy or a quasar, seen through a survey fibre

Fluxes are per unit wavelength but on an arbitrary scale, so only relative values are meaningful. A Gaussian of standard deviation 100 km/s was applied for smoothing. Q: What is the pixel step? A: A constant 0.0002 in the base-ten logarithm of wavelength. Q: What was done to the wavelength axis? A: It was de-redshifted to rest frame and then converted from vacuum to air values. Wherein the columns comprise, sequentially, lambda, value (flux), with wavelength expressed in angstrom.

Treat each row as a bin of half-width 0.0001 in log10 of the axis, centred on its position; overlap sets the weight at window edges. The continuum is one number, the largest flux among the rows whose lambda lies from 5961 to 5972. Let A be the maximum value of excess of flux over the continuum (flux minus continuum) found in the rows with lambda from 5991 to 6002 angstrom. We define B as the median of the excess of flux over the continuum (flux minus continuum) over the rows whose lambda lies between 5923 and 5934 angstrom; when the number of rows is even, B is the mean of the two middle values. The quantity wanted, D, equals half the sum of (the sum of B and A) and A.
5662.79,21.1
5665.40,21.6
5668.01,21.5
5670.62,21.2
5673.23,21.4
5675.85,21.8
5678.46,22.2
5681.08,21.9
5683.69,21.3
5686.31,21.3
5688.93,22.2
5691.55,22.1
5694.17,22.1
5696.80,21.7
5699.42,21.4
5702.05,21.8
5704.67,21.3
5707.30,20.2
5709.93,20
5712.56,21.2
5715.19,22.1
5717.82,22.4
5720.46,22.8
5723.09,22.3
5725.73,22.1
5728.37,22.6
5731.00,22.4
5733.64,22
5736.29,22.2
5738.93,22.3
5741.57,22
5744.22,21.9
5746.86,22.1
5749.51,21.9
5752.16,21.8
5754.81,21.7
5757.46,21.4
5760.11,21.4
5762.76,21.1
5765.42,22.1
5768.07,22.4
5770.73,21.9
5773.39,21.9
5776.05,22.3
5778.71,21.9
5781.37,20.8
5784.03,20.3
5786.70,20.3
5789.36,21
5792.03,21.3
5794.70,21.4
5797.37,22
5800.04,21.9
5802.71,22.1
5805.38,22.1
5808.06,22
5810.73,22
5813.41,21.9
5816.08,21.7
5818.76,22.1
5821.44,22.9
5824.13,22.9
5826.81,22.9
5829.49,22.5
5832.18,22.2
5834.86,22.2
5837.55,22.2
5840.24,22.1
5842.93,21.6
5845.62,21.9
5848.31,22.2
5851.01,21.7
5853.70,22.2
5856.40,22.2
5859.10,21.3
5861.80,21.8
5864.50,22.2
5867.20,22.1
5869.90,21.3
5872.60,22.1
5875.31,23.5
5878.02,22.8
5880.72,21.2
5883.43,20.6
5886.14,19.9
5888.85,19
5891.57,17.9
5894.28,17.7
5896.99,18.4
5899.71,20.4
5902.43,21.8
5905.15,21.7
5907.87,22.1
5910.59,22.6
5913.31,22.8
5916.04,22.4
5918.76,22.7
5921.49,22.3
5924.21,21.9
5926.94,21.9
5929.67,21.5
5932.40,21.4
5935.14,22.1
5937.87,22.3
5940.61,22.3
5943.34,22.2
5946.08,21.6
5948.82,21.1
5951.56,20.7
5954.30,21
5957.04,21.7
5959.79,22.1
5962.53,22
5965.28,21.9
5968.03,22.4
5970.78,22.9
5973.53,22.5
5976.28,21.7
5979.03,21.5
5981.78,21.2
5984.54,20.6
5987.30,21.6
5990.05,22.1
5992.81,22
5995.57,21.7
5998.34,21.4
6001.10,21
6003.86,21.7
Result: -1.50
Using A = -0.9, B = -1.20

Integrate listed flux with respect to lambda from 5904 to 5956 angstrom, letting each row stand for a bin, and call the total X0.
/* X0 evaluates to 1140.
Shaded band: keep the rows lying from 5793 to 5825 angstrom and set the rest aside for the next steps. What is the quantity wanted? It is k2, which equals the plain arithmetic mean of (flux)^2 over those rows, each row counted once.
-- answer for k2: 488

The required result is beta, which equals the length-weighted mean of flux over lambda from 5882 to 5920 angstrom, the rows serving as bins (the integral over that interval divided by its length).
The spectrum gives 20.7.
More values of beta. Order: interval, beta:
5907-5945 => 22.2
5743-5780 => 21.8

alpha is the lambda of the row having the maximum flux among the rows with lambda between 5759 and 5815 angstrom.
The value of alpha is 5768.07 angstrom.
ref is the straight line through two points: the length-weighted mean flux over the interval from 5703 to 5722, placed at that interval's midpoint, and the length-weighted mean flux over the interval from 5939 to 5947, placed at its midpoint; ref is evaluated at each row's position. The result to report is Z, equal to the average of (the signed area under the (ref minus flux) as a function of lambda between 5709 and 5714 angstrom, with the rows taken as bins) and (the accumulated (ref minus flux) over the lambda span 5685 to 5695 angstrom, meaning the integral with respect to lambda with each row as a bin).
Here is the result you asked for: -1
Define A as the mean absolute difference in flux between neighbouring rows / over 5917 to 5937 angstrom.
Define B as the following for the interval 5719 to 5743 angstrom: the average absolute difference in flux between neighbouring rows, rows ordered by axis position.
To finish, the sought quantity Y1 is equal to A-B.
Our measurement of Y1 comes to 0.0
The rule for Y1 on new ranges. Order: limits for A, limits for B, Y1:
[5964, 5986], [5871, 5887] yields -0.5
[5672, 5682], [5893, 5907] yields -0.7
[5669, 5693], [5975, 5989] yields -0.2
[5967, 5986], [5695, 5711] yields 0.0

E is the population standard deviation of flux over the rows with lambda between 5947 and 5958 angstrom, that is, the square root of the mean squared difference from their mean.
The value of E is 0.36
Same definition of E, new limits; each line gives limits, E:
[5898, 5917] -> 0.74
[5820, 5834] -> 0.29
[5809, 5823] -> 0.41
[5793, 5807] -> 0.26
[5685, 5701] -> 0.36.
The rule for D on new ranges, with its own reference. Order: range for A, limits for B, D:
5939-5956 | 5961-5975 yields -0.85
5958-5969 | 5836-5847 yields -0.95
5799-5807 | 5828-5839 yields -1.15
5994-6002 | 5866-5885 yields -1.60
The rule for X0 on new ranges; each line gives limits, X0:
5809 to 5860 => 1130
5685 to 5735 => 1089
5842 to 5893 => 1093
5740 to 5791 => 1101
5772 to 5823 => 1106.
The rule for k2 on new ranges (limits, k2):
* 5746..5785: 470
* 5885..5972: 460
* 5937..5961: 470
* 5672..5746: 477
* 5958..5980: 490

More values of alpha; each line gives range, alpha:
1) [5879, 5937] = 5913.31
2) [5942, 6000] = 5970.78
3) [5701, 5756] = 5720.46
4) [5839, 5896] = 5875.31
